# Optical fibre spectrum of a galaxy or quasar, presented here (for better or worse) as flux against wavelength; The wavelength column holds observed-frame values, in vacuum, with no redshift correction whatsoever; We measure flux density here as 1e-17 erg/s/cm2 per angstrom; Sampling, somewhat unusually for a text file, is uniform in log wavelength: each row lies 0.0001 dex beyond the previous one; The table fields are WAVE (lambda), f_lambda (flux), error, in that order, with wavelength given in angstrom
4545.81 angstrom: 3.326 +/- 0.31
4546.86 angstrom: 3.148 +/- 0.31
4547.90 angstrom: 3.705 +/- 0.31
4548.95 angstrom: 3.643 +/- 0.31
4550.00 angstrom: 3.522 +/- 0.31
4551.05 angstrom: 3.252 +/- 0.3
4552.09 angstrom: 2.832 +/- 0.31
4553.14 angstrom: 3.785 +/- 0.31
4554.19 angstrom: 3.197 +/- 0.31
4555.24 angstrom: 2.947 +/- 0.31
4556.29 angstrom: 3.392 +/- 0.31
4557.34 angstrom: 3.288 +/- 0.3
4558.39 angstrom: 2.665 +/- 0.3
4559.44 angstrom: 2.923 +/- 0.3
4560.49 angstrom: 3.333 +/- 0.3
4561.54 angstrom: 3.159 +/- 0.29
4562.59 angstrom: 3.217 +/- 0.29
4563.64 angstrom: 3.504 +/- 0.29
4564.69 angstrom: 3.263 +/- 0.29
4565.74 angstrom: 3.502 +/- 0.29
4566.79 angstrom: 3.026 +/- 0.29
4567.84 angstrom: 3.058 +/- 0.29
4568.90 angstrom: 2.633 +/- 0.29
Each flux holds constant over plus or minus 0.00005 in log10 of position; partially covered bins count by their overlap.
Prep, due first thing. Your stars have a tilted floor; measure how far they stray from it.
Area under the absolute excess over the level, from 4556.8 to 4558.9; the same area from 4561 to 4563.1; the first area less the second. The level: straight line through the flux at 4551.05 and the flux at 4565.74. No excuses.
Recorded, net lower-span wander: 0.29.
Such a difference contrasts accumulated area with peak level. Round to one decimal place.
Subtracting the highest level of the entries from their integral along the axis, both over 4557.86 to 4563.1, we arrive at 12.7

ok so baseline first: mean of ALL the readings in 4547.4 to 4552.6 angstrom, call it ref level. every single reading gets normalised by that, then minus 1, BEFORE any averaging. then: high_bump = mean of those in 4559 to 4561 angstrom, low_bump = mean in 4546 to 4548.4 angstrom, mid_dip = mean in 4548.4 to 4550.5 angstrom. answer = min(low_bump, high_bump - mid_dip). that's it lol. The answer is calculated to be -0.13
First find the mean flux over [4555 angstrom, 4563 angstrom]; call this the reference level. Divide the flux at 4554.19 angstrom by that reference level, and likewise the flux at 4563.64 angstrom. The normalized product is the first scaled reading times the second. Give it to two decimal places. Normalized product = 1.15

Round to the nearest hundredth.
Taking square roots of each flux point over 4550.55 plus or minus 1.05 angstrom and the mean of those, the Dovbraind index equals 1.84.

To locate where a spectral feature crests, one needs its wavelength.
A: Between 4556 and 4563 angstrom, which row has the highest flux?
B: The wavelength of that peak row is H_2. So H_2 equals 4556.29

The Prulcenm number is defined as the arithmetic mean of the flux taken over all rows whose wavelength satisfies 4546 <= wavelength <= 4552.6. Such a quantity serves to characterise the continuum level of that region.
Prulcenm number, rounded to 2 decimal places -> 3.35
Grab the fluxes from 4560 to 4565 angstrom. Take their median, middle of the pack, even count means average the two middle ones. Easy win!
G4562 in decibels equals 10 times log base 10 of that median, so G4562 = 5.1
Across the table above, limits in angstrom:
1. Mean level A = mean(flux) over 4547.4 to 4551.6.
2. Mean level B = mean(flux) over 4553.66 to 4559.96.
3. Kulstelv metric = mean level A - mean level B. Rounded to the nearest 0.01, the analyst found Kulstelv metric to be 0.46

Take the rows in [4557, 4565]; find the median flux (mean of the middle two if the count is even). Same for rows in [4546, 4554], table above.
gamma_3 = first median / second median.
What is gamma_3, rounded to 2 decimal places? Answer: 0.92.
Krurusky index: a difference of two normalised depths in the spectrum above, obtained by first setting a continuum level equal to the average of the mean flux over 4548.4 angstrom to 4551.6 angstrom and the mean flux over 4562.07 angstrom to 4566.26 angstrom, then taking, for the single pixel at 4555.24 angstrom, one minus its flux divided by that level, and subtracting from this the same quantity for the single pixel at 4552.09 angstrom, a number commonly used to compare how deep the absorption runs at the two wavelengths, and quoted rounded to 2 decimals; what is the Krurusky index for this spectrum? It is -0.03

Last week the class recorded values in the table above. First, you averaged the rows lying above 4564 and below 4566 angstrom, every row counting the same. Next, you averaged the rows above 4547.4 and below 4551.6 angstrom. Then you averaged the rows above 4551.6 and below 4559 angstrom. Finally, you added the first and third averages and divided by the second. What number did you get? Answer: 1.85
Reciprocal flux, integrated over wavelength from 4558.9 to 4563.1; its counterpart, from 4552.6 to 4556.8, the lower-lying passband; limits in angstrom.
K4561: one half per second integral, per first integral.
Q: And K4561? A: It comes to 0.295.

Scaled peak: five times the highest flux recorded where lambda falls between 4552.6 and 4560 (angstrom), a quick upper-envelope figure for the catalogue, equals 18.9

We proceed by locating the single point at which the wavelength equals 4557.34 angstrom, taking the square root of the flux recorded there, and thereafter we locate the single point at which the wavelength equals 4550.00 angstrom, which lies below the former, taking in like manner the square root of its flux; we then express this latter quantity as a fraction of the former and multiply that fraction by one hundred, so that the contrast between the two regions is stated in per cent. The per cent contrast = 103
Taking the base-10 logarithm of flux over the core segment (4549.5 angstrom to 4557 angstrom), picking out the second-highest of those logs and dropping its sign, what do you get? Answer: 0.547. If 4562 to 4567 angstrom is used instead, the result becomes 0.544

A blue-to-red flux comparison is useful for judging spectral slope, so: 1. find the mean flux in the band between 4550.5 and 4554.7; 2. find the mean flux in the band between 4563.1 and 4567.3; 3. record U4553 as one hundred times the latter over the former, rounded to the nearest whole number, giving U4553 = 102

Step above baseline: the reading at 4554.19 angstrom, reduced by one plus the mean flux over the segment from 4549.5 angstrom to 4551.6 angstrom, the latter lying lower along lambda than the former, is -1.19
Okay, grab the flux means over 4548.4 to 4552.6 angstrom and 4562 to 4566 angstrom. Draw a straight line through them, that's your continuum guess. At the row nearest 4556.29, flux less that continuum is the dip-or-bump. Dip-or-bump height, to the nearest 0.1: 0.1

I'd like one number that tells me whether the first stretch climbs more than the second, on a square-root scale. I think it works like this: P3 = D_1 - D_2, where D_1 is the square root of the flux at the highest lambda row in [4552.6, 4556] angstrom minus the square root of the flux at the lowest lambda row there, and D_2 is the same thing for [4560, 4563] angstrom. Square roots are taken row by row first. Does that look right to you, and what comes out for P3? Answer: -0.20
